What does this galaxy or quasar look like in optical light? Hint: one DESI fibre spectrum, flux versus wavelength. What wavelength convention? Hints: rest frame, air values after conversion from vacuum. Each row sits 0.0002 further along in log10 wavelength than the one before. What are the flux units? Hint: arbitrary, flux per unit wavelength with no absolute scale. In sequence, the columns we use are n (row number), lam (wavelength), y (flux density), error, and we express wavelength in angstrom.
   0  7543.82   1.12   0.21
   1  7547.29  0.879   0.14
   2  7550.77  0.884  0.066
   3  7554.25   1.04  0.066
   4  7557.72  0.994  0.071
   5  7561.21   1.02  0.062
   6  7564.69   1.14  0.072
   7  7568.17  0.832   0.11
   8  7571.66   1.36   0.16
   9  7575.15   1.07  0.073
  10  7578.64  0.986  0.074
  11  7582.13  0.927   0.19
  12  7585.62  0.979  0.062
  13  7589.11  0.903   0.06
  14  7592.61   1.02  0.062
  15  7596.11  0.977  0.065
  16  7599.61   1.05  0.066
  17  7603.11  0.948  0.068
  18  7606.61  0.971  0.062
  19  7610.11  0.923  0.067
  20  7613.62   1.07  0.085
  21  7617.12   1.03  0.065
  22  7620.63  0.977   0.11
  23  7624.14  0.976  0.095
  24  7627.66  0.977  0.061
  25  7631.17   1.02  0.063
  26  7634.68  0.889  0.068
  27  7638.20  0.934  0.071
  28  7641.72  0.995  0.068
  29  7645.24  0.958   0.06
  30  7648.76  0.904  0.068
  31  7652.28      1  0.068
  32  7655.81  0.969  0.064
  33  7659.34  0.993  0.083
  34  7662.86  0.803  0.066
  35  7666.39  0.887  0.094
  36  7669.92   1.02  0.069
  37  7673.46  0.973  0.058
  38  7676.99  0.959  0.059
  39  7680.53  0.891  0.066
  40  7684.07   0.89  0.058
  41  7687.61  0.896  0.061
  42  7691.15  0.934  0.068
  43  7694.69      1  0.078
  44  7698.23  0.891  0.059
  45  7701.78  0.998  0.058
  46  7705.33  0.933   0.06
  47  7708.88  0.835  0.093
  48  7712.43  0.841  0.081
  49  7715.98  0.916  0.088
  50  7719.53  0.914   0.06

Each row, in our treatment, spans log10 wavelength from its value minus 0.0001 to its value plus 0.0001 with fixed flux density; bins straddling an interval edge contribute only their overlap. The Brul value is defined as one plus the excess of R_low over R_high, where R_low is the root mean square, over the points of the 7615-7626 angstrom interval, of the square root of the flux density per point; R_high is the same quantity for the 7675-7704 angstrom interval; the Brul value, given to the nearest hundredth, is 1.03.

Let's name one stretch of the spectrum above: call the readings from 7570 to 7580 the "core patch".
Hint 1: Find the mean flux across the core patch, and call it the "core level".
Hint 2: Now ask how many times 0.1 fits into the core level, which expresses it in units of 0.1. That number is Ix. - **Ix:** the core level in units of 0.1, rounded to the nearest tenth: 11.4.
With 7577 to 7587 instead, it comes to 9.6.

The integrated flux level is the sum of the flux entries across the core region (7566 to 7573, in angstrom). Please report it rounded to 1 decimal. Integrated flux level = 2.2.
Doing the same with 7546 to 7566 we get 6.0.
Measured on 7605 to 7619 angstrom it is 4.0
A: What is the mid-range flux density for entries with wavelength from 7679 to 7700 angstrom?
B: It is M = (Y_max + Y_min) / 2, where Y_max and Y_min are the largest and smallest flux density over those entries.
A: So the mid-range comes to 0.945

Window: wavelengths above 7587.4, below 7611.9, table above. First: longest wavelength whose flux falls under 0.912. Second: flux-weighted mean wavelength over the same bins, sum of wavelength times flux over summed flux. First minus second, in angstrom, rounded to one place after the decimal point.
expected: -10.5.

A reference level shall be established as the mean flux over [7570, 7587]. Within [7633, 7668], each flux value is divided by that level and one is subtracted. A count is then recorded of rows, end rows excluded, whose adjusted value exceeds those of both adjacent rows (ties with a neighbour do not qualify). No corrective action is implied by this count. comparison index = 3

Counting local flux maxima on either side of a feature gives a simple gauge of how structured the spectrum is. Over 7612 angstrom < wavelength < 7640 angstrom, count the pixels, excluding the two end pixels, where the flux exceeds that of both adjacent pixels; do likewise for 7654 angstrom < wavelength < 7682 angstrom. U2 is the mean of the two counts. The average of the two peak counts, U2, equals 1.5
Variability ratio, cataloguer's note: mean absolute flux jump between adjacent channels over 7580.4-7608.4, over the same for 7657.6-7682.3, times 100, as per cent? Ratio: 78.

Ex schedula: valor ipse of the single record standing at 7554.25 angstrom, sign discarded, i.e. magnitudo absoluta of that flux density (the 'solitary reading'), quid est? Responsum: 1.04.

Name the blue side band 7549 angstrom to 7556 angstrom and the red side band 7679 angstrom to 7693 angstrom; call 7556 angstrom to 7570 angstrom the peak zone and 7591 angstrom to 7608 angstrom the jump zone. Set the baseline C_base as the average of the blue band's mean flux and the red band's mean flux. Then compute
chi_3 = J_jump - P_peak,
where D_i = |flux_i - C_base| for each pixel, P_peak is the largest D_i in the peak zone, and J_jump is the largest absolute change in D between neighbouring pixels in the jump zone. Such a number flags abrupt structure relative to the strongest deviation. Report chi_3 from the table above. -0.11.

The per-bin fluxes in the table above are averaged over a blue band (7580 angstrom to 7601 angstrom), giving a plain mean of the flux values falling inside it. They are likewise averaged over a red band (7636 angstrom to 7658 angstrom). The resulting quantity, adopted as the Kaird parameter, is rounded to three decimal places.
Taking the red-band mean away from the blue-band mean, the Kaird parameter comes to 0.016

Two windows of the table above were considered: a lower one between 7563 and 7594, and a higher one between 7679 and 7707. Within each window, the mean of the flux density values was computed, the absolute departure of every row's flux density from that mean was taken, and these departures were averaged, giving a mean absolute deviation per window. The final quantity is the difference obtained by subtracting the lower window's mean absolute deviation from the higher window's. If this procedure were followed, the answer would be -0.073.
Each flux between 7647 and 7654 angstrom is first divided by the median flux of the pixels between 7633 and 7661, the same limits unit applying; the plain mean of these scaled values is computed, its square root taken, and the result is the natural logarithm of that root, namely -0.006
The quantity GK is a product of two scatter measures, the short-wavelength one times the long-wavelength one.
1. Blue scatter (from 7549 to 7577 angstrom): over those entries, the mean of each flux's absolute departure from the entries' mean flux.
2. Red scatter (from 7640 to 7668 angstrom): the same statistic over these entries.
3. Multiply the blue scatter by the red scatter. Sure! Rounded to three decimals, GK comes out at 0.006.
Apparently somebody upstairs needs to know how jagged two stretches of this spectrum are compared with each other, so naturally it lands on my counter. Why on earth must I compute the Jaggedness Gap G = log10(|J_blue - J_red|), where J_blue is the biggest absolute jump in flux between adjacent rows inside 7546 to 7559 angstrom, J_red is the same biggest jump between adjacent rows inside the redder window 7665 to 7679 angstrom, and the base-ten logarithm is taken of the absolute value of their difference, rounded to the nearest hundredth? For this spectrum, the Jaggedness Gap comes -1.64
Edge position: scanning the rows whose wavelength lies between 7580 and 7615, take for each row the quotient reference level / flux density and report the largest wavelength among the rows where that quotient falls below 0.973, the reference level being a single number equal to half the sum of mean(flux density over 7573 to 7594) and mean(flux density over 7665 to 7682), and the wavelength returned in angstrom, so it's 7613.62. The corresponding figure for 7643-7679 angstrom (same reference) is 7669.92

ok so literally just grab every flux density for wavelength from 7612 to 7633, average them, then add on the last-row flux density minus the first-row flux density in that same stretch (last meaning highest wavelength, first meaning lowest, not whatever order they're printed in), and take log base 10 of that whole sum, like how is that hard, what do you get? -0.02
